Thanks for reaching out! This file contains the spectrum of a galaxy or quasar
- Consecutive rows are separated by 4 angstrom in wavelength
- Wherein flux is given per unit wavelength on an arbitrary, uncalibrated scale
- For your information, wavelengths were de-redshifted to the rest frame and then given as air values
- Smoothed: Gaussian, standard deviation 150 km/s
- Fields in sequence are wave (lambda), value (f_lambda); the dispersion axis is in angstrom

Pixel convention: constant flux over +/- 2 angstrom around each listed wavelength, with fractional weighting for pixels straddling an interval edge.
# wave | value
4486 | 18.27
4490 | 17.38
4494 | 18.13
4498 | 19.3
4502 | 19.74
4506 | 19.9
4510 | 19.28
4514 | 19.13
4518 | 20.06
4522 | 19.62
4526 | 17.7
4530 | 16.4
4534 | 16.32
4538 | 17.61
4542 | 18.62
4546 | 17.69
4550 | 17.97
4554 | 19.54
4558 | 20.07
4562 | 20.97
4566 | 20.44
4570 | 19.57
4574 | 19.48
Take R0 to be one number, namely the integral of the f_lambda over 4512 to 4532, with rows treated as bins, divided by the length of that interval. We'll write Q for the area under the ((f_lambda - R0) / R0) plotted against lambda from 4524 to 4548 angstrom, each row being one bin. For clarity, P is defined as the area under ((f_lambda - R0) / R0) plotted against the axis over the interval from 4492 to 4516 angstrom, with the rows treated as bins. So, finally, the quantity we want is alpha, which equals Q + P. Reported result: -0.7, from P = 0.86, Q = -1.54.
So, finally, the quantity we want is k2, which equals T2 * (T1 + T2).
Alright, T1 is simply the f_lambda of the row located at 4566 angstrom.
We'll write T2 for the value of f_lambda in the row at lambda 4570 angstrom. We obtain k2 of 783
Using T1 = 20.44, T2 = 19.57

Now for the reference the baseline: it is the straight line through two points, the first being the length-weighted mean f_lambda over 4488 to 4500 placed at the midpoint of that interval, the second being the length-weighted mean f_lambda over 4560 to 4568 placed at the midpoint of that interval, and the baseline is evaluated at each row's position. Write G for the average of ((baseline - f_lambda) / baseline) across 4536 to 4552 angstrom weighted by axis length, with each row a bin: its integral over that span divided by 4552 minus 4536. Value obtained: 0.102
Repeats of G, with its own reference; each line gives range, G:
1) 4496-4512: -0.050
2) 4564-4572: 0.040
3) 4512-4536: 0.056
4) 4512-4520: -0.029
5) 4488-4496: 0.025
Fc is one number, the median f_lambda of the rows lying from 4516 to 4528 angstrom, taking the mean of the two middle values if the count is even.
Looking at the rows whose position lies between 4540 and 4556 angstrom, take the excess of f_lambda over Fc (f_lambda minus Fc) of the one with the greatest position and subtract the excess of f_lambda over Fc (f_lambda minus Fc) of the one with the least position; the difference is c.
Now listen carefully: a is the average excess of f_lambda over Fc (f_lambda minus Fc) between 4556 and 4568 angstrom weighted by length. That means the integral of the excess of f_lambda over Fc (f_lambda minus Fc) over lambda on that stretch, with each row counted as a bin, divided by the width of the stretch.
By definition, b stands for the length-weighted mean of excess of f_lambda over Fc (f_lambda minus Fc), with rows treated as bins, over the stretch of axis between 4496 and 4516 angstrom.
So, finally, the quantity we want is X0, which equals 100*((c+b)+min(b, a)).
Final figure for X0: 62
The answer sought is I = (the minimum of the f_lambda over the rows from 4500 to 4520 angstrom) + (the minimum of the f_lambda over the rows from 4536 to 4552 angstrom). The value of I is 36.7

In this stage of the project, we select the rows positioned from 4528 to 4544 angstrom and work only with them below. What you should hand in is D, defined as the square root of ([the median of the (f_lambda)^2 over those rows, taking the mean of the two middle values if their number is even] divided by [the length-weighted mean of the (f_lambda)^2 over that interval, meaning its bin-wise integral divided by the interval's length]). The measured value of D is 0.99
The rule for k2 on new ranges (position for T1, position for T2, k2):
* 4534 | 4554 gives 701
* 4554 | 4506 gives 785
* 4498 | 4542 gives 706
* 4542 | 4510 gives 731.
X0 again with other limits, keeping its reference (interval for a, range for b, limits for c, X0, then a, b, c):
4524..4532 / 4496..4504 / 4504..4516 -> -344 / -2.6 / -0.10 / -0.8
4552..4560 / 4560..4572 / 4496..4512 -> 87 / 0.2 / 0.71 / 0.0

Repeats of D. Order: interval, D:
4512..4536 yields 1.01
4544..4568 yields 1.02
